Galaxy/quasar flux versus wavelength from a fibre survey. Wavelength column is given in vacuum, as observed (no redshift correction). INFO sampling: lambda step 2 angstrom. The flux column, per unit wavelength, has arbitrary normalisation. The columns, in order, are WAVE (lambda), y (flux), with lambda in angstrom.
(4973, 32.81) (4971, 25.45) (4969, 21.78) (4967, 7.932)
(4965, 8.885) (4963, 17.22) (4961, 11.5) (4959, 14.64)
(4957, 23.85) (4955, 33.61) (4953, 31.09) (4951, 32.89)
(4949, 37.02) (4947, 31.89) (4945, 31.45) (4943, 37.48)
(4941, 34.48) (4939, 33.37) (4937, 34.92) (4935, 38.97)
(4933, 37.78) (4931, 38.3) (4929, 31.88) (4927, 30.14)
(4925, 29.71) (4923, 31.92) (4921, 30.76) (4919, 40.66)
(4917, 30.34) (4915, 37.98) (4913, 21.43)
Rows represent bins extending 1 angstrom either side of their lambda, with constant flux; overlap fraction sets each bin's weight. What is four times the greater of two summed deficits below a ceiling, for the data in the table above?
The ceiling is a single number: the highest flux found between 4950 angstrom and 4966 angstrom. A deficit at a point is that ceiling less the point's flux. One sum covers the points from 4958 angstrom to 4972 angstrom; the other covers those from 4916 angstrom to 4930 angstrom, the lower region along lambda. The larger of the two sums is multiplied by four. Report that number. 511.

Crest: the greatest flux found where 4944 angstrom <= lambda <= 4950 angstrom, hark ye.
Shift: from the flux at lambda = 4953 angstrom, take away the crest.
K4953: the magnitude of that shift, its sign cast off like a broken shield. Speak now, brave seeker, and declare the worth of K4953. 5.9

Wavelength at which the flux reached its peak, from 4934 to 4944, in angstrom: 4935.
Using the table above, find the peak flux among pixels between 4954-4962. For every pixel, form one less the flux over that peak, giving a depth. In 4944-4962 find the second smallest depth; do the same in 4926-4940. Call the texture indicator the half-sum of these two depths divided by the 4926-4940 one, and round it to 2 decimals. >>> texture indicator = 0.50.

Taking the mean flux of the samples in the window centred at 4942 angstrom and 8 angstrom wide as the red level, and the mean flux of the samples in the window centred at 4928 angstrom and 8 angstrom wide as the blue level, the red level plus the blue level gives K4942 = 66.7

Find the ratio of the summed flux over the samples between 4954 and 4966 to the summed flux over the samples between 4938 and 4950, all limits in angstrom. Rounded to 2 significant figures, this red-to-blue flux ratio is 0.53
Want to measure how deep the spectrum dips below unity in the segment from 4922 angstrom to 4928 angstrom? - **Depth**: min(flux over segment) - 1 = 28.7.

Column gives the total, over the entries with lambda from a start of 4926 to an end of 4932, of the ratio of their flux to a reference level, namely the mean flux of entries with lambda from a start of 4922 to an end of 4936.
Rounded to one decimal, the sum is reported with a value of 2.9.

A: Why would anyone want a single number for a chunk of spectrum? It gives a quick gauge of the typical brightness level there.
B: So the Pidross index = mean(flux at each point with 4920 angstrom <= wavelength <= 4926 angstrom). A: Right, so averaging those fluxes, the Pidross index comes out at 31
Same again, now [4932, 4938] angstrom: 37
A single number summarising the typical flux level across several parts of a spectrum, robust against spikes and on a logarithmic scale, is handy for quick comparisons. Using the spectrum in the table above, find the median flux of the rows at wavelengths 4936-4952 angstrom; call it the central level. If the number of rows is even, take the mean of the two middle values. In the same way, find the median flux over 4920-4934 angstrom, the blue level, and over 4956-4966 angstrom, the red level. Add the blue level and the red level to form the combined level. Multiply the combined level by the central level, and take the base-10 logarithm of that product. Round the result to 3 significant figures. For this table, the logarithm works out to 3.20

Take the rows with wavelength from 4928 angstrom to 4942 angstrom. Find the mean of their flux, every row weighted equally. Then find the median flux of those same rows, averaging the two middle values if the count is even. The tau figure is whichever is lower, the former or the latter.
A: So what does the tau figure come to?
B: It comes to 35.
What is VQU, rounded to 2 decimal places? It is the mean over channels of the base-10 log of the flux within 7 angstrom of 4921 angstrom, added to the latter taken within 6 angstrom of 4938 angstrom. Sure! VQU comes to 3.07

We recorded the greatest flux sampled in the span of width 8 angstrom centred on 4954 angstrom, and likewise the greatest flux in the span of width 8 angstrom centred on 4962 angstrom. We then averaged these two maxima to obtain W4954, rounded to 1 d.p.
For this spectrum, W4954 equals 25.4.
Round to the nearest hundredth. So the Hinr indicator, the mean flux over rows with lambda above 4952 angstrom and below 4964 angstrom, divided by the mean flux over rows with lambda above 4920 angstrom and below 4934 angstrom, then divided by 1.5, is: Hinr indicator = 0.45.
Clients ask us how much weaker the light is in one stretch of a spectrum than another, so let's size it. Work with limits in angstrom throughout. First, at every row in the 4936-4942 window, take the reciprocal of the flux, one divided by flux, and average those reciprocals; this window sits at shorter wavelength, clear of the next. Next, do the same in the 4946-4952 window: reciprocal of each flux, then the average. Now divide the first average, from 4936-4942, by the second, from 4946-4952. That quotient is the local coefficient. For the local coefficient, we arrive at 1.0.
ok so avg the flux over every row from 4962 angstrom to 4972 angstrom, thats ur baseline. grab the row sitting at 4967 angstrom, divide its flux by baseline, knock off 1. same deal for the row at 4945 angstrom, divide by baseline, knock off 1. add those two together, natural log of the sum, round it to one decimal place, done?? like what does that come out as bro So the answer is -0.9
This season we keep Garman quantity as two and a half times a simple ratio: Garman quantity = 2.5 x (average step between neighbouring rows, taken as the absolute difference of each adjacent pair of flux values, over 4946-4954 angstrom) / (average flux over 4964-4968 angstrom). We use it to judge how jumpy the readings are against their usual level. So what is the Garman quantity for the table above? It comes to 1.1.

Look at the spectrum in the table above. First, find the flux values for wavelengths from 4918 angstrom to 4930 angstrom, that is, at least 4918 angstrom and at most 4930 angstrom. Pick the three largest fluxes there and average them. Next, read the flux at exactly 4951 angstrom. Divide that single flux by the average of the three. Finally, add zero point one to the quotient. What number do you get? 1.04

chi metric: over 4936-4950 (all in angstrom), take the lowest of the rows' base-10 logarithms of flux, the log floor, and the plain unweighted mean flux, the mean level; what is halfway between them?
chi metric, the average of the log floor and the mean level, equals 17.9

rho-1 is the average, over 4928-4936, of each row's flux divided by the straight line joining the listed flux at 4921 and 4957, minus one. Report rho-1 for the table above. 0.284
